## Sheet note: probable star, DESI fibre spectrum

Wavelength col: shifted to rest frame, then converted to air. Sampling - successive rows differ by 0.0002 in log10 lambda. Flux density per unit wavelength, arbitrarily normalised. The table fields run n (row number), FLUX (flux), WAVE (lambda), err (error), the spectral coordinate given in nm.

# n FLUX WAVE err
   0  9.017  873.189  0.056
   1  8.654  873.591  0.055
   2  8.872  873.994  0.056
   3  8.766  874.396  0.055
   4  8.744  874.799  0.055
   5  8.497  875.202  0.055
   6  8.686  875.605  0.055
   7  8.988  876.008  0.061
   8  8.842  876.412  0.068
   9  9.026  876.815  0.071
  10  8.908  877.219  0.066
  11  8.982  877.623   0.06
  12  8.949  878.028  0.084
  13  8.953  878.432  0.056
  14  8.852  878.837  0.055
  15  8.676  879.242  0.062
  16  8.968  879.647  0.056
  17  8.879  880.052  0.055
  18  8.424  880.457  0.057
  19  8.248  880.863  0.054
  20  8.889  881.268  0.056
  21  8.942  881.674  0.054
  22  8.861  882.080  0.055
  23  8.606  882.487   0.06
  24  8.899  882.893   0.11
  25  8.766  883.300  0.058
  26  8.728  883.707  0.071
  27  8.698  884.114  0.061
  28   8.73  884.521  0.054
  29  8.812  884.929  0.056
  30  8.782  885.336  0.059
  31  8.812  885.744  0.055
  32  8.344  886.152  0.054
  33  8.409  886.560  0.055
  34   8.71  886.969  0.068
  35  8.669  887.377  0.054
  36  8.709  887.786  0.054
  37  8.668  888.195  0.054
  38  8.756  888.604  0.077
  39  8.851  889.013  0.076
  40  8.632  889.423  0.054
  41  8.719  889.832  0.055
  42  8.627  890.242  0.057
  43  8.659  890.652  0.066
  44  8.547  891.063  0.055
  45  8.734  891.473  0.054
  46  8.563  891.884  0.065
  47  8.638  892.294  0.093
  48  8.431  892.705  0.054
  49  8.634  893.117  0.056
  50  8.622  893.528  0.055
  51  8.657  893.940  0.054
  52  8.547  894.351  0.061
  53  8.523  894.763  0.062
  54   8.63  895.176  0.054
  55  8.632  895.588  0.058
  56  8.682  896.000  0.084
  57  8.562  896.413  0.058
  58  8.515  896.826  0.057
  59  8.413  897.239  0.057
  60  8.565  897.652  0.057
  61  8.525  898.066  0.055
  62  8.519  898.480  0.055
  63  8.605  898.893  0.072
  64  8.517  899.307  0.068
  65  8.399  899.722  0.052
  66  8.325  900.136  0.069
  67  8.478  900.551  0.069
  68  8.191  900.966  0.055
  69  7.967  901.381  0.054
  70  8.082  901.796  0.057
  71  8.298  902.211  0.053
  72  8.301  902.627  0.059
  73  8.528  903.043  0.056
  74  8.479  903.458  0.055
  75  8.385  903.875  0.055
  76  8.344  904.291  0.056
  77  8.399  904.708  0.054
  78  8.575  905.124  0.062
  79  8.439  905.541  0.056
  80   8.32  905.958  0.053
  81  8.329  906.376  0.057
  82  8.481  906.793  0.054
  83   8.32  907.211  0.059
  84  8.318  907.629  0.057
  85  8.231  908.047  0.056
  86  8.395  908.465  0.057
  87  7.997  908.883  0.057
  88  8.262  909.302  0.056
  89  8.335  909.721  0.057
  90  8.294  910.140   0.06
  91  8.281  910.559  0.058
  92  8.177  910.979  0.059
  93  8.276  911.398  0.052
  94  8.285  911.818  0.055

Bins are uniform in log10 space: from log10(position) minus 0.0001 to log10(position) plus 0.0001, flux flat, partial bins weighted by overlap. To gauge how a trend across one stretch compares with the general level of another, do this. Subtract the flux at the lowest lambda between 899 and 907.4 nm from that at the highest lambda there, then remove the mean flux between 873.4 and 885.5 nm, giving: -8.98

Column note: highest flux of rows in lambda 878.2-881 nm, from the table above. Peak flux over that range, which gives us 8.968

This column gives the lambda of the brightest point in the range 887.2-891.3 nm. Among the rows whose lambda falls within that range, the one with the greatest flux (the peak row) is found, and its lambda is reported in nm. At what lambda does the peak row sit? 889.013 nm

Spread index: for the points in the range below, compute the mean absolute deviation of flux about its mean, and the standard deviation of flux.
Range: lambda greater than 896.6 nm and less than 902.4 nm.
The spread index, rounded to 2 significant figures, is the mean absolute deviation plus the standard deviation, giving 0.34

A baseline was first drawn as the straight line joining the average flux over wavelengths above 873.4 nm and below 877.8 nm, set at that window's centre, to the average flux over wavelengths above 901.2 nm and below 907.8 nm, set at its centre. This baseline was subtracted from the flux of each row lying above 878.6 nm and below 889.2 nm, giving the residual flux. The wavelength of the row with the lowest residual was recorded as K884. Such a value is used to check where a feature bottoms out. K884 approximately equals 880.863 nm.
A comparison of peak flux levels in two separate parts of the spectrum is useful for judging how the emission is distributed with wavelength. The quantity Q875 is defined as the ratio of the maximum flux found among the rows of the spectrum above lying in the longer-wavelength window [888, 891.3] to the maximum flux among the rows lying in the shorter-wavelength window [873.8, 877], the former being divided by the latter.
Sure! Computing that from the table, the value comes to 0.981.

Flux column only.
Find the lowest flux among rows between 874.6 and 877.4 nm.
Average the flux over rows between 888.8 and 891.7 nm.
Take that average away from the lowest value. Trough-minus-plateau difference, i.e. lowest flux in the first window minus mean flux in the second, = -0.18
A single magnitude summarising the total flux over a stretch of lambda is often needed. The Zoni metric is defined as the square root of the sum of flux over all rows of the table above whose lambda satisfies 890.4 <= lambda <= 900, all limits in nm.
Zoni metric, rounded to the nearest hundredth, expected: 14.04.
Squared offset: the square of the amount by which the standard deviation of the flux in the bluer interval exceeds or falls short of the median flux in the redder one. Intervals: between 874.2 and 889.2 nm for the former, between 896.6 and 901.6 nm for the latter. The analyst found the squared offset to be 69.1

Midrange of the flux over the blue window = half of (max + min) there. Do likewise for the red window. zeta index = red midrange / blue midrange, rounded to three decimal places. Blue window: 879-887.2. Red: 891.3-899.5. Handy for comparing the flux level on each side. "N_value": 0.996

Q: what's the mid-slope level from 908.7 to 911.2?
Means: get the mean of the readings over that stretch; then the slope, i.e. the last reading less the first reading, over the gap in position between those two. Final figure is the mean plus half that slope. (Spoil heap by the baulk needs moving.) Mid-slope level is 8.3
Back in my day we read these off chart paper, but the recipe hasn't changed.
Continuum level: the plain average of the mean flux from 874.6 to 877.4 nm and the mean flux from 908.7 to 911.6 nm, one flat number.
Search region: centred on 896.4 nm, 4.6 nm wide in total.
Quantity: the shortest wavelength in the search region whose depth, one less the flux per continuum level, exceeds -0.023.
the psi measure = 894.351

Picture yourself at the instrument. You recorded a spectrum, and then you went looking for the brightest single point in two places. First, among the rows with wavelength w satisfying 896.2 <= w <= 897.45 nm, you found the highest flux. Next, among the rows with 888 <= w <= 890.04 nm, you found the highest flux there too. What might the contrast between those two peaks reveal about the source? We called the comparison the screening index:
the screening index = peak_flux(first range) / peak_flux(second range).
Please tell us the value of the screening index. 0.97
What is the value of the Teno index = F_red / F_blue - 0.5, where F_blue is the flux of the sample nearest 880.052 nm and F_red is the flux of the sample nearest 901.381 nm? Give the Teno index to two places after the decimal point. 0.40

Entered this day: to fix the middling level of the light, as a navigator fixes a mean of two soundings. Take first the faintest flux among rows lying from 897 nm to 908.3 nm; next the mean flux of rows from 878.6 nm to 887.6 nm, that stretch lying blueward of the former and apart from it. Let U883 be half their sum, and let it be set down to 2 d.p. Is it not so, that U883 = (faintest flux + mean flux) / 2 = 8.34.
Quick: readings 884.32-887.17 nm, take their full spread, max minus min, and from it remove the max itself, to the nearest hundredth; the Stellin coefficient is -8.34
